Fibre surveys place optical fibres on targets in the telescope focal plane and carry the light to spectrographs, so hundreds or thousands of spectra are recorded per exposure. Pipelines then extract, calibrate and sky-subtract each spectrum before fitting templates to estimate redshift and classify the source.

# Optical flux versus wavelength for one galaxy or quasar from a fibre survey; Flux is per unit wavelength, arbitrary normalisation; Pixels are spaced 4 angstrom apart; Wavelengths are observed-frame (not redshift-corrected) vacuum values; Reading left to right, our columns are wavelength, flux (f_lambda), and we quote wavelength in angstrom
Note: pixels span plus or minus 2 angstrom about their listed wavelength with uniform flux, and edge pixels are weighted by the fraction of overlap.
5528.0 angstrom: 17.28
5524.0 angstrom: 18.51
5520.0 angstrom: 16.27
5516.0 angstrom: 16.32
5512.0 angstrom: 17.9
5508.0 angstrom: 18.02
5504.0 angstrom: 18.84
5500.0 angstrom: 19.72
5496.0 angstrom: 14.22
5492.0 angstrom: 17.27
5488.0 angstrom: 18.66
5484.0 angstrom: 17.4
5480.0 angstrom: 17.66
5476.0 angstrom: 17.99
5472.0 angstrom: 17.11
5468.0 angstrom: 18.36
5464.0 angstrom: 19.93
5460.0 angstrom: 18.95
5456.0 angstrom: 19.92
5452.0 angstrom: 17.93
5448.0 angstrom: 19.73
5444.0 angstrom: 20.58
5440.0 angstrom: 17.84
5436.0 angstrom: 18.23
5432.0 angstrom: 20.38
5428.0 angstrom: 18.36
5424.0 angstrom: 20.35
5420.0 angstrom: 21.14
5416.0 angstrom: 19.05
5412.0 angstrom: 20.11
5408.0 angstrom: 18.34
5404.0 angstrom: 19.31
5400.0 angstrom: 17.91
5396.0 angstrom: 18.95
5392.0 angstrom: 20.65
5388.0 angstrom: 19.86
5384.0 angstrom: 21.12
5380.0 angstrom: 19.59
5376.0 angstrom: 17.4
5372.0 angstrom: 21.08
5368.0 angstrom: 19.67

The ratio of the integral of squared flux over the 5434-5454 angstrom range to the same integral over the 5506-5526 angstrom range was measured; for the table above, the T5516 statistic 1.18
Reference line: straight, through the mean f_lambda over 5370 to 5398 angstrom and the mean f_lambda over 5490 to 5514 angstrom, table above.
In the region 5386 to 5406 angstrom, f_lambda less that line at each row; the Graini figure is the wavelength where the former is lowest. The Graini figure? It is 5400.0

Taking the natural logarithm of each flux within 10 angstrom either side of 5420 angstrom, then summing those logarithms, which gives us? 14.92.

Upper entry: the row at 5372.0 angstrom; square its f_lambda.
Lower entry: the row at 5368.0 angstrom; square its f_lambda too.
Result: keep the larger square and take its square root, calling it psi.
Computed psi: 21.1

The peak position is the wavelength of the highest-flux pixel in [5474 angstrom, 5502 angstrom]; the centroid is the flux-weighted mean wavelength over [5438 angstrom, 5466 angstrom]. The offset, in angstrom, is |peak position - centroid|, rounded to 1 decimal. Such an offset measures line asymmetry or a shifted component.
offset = 47.9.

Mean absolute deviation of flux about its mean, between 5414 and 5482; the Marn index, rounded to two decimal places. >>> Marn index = 1.04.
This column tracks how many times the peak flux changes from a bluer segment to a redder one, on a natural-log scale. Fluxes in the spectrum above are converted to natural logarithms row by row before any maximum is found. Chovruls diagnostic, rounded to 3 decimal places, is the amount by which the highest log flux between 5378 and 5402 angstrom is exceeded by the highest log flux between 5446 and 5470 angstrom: -0.058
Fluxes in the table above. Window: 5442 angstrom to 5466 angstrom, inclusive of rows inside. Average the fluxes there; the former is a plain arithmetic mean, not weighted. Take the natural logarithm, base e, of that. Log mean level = 2.97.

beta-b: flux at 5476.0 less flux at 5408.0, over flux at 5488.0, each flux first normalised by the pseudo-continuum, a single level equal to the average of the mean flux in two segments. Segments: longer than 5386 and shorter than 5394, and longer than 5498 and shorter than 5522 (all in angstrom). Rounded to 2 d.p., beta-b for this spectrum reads -0.02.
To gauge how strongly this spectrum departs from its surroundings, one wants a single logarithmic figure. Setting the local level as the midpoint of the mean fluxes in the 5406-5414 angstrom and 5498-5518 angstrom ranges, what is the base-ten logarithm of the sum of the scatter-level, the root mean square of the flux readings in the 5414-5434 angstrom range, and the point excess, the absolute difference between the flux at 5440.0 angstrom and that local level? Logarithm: 1.317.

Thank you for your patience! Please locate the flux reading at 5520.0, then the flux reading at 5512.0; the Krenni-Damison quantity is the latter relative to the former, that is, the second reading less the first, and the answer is 1.6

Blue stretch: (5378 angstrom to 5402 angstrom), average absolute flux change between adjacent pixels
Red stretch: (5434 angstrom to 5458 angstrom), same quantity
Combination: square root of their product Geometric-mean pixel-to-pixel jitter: 1.40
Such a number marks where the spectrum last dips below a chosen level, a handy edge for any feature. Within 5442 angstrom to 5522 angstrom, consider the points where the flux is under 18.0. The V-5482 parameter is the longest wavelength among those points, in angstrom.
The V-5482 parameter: 5520.0 angstrom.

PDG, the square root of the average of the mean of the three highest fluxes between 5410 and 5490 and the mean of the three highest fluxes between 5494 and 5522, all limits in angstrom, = 4.447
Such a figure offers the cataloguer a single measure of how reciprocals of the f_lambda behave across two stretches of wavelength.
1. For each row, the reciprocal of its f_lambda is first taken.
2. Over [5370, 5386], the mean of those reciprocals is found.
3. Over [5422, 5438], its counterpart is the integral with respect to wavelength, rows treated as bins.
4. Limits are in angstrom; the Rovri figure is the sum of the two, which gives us 0.88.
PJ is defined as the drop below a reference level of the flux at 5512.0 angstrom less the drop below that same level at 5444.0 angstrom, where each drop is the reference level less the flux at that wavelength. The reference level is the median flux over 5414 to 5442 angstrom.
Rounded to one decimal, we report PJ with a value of 2.7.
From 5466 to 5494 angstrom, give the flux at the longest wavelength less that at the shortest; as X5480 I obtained -1.1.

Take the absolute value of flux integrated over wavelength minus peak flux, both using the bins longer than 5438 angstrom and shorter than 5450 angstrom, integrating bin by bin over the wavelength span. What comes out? 212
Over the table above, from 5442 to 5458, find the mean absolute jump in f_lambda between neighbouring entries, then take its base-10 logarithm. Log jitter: 0.19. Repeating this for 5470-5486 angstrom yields -0.31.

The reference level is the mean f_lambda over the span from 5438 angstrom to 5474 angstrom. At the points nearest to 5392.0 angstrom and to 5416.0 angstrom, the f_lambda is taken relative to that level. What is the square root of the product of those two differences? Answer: 0.46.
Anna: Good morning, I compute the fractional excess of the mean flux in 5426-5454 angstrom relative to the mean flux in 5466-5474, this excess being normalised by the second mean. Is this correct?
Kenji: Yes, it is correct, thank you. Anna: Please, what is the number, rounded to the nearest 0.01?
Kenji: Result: 0.07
